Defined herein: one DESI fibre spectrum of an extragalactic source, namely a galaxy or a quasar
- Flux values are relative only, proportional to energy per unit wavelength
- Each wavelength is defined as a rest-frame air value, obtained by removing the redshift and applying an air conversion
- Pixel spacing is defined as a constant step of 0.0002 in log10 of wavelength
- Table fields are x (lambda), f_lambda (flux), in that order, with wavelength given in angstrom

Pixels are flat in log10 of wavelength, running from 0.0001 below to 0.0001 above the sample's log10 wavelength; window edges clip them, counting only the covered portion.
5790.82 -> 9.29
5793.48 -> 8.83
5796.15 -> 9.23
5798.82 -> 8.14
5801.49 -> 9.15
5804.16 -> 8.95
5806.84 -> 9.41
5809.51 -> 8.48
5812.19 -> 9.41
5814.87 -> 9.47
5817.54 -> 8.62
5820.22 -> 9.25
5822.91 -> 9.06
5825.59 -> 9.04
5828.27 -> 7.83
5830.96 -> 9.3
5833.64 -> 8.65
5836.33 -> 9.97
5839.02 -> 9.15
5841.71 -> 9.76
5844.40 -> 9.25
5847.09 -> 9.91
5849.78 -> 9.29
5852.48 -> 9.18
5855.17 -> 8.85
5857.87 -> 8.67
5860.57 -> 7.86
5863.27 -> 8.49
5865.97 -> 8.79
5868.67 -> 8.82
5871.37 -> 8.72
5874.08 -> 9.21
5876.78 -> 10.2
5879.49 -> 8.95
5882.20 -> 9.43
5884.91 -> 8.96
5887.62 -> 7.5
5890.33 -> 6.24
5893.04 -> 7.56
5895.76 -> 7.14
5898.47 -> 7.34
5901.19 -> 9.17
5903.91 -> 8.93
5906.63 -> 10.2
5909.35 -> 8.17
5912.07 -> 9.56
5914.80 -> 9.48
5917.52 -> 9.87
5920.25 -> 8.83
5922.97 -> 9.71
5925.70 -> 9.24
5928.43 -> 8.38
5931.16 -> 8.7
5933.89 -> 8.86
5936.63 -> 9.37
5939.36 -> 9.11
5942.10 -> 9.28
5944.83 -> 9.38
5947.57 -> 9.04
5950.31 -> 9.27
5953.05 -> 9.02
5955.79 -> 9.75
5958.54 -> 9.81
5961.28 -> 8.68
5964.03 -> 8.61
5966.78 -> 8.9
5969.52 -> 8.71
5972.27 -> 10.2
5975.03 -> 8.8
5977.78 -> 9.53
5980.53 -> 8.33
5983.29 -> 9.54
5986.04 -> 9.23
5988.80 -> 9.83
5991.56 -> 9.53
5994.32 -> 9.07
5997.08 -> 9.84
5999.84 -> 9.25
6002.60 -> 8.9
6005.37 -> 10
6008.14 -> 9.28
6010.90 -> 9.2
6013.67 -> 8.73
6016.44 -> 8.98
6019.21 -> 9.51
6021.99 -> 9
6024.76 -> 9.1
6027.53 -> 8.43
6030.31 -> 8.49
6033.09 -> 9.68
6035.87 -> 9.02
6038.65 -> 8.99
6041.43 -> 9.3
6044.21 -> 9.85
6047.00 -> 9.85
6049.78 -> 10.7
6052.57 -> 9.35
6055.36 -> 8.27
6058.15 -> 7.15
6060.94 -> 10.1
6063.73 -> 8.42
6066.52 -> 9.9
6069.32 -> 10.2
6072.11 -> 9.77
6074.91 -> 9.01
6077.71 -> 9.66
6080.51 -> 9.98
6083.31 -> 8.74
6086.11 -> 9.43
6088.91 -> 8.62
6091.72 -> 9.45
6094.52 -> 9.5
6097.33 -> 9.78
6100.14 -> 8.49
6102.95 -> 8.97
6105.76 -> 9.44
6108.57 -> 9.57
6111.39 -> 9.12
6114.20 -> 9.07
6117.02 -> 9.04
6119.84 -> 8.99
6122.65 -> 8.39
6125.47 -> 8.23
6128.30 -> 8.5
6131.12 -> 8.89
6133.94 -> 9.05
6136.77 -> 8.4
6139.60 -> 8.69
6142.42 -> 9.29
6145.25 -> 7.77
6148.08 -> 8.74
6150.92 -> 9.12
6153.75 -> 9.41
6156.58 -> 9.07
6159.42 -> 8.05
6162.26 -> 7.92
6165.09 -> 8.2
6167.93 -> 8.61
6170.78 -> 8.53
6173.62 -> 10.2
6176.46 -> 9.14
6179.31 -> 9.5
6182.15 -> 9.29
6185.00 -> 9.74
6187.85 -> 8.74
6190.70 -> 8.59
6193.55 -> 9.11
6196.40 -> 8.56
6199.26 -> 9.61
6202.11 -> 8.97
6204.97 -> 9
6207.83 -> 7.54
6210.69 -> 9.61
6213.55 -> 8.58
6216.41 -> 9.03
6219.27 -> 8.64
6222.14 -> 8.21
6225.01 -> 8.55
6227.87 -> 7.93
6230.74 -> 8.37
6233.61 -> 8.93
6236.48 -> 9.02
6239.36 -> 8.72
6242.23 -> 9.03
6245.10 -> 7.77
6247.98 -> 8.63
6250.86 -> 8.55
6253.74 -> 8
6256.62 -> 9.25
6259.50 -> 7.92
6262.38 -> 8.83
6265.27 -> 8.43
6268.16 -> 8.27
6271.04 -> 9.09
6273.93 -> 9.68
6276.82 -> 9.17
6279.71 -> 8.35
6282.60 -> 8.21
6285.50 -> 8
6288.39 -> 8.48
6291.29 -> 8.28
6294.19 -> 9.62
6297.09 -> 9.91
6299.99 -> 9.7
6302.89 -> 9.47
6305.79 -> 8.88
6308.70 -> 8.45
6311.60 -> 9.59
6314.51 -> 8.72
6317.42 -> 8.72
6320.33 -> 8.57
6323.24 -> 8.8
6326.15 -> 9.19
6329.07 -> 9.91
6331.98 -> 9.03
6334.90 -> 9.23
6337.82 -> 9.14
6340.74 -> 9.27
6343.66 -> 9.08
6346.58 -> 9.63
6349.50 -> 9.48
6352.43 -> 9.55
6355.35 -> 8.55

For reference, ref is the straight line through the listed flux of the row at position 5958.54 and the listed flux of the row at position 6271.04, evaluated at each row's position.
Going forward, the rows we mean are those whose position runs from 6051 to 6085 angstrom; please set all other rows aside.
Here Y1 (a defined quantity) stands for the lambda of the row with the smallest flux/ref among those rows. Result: 6058.15 angstrom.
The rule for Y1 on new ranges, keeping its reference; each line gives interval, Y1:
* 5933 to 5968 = 5964.03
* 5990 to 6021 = 6013.67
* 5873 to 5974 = 5890.33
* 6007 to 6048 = 6027.53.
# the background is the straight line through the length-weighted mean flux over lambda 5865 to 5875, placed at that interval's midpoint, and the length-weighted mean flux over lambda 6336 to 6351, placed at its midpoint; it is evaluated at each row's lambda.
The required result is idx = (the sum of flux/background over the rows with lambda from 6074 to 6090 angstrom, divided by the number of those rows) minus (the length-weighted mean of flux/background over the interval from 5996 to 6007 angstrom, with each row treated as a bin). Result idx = -0.04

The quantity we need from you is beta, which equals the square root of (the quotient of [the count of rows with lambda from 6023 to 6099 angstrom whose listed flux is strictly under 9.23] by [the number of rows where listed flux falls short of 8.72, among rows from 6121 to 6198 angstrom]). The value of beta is 0.92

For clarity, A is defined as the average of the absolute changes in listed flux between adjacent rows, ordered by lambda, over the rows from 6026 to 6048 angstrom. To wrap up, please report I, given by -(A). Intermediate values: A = 0.40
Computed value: -0.40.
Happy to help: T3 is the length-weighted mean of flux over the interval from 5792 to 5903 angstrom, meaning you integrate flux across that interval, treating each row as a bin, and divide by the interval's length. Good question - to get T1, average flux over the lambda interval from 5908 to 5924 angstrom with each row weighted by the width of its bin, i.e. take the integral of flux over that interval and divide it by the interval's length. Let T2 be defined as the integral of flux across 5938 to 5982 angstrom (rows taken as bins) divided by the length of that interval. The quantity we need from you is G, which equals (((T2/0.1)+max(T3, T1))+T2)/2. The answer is 55.0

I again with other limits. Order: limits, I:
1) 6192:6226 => -0.77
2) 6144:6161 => -0.60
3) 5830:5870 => -0.54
